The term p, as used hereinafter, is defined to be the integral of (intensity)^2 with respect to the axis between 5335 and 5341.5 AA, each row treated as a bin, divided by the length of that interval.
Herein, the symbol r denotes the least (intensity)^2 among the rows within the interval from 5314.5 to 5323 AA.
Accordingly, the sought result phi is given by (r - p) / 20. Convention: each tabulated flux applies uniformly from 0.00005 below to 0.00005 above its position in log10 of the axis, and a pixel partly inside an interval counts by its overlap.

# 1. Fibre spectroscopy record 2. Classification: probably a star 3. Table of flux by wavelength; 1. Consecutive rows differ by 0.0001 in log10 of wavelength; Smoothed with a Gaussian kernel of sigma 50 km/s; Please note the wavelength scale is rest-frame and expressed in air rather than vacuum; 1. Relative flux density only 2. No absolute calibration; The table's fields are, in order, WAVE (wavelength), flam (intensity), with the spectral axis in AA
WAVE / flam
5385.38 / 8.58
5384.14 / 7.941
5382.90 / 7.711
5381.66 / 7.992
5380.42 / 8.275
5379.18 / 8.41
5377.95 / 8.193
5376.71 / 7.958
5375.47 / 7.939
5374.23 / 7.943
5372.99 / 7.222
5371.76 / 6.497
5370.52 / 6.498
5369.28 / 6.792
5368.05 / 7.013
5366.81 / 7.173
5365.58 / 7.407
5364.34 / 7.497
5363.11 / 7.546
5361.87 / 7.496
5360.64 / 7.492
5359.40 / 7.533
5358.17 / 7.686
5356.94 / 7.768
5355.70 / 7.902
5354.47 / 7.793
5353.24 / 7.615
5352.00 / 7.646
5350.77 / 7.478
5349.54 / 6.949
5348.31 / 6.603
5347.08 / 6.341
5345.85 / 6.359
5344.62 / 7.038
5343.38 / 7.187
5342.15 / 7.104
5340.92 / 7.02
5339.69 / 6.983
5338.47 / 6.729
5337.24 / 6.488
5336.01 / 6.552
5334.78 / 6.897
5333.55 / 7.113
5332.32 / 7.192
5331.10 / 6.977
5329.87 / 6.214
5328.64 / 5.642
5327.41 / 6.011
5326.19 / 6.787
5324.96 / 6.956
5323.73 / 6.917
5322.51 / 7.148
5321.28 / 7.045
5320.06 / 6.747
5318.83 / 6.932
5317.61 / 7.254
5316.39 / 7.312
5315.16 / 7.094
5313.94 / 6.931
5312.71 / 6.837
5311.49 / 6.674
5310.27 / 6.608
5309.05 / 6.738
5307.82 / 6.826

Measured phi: -0.01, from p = 46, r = 46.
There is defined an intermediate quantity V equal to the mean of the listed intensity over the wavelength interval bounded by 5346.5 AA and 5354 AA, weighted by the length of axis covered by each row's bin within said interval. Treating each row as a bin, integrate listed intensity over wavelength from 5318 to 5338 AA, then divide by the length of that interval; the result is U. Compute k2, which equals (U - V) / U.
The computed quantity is -0.06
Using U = 6.73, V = 7.12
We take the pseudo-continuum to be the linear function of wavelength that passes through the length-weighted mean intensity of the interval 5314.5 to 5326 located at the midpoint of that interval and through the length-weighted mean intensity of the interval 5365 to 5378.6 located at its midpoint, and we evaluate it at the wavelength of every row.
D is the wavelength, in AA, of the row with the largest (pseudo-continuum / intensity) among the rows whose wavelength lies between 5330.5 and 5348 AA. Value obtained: 5347.08 AA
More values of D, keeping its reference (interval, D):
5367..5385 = 5371.76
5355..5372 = 5371.76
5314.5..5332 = 5328.64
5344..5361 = 5347.08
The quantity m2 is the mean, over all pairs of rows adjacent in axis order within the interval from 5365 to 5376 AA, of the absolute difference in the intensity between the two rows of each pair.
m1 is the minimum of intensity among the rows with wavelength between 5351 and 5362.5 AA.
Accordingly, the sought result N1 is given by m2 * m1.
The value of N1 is 2.2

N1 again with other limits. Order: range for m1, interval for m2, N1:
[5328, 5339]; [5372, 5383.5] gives 1.3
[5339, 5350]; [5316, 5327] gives 1.1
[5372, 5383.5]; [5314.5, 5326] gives 1.3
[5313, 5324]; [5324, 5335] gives 2.7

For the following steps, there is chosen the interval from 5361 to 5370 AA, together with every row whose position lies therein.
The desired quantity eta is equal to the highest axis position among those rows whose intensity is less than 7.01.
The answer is 5369.28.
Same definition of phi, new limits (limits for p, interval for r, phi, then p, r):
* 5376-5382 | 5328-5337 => -1.75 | 67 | 32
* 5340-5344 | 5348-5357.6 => -0.33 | 50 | 44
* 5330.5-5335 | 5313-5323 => -0.22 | 50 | 46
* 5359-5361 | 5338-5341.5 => -0.55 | 56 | 45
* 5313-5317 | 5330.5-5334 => -0.08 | 50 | 49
